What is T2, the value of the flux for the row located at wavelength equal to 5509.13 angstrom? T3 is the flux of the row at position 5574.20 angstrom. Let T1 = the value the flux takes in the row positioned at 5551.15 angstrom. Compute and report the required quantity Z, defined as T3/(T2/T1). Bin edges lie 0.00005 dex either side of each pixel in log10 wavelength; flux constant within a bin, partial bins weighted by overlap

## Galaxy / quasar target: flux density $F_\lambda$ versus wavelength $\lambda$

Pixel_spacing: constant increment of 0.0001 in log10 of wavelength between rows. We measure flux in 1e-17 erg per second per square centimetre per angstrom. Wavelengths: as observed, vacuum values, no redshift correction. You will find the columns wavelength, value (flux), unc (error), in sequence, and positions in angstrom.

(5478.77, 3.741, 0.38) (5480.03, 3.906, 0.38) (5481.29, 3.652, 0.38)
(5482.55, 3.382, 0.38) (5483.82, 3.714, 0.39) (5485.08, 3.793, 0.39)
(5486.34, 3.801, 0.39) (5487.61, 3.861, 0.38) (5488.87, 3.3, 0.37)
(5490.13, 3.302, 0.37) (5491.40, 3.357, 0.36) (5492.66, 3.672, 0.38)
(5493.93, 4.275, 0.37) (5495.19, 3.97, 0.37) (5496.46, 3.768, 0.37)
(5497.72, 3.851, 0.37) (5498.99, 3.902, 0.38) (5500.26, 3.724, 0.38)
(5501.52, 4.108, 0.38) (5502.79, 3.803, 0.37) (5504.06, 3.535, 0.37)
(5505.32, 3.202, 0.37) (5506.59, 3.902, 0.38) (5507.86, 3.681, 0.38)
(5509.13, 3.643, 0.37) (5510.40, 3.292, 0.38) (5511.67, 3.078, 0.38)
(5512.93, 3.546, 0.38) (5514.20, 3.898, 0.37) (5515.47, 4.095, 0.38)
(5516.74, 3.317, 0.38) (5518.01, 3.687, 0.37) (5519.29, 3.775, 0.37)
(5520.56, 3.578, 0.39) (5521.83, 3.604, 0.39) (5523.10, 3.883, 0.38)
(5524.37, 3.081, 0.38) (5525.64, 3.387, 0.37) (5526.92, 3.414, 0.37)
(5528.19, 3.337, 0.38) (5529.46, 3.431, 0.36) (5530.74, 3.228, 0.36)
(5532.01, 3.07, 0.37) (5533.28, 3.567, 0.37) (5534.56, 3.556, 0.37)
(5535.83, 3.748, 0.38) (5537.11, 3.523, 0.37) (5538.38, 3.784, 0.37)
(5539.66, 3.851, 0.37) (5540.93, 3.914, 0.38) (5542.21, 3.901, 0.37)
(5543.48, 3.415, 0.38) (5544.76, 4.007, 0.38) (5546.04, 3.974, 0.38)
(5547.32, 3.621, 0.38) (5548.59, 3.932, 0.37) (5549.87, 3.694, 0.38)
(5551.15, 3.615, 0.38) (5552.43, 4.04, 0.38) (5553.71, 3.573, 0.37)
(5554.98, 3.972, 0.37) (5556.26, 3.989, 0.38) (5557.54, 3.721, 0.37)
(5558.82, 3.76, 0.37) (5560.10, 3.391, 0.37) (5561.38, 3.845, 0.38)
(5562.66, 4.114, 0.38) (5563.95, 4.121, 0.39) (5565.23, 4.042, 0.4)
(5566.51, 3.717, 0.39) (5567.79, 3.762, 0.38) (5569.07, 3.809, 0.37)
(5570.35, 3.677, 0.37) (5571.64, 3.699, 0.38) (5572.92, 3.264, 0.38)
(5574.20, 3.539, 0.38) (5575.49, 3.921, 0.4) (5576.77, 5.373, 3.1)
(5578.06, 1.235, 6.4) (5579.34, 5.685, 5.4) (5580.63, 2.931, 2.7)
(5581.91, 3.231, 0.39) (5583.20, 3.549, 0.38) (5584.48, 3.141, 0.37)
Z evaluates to 3.5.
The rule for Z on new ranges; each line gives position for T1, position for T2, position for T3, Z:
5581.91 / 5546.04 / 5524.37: 2.5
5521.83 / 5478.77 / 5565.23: 3.9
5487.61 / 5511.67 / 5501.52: 5.2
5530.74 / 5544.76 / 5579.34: 4.6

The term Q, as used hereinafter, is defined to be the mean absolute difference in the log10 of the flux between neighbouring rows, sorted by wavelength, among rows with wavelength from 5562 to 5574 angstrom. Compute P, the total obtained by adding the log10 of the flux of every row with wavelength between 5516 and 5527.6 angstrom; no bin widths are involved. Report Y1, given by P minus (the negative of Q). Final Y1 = 4.93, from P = 4.92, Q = 0.0161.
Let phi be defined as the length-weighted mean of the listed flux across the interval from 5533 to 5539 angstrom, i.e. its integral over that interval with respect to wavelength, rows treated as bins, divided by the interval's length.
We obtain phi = 3.64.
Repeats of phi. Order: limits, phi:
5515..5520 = 3.70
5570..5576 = 3.61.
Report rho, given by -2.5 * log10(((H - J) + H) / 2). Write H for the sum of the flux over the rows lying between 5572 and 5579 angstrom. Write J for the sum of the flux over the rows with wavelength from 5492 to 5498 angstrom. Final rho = -2.20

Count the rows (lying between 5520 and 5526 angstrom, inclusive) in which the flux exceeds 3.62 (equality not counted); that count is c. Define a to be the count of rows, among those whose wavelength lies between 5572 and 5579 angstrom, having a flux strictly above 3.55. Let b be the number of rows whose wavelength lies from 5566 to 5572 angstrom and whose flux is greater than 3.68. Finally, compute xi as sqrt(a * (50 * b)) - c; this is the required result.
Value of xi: 19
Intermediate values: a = 2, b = 4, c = 1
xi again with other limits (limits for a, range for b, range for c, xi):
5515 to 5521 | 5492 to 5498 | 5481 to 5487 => 24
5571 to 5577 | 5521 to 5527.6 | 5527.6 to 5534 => 12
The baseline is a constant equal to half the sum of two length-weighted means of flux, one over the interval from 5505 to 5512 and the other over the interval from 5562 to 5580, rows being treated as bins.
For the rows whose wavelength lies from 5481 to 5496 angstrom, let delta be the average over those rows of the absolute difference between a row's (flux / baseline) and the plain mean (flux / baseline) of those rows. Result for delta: 0.0624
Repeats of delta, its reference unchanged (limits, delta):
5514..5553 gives 0.0622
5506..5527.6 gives 0.0624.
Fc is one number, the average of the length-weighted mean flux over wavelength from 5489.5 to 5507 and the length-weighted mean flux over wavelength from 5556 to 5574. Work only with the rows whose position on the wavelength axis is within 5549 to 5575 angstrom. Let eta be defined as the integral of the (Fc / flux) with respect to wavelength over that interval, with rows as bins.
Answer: 26.0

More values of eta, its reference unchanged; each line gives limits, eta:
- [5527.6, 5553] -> 26.2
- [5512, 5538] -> 27.8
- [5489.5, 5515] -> 26.2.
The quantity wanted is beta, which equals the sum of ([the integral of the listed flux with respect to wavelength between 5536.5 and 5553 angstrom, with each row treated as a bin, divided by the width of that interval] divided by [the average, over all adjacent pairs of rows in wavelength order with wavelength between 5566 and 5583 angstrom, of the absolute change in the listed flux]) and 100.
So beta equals 103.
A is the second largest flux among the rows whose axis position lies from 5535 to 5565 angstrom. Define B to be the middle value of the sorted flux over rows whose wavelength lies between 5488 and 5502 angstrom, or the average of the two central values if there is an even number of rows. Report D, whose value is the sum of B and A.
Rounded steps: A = 4.114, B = 3.77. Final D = 7.88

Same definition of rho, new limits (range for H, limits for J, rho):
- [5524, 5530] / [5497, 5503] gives -2.11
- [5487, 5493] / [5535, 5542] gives -2.27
